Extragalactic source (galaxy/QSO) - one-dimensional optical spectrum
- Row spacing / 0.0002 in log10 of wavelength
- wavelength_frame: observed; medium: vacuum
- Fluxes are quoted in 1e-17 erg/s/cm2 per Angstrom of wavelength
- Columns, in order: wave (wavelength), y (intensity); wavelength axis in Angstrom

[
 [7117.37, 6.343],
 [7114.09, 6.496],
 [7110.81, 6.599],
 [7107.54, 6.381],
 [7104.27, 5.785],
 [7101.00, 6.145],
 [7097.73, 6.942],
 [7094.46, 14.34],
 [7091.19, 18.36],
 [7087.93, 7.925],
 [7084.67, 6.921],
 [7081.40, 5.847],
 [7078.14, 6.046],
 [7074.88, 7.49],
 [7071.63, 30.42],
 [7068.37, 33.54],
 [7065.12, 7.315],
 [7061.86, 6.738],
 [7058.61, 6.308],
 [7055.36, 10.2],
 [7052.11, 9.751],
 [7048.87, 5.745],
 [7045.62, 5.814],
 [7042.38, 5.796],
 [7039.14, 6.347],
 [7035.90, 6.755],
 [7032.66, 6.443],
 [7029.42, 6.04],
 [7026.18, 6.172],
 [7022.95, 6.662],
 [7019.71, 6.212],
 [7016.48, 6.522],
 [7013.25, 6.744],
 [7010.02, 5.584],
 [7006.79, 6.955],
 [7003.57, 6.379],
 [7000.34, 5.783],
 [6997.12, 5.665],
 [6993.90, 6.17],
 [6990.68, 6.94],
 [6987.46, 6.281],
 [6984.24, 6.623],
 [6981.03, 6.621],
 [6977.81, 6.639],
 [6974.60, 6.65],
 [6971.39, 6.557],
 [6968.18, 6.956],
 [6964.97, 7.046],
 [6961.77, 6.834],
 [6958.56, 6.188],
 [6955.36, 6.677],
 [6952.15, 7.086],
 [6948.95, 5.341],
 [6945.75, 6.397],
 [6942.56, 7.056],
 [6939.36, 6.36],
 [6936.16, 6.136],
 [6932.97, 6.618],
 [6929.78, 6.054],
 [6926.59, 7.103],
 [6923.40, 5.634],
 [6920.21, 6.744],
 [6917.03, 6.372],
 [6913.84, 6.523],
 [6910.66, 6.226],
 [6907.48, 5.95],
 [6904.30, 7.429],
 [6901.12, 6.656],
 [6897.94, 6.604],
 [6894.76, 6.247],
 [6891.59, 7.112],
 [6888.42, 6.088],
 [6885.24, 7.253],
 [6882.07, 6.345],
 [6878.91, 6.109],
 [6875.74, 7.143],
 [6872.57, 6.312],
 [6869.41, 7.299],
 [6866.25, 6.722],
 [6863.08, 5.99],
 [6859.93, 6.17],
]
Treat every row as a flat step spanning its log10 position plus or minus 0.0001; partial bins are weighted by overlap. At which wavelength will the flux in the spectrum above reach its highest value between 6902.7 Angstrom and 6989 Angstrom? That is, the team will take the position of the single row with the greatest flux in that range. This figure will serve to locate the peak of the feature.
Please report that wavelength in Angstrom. 6904.30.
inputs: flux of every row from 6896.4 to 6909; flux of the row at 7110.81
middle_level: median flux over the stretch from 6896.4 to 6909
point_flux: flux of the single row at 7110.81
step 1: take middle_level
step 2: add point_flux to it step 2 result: 13.2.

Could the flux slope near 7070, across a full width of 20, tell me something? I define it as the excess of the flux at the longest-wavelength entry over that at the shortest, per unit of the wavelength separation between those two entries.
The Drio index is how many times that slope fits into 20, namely -471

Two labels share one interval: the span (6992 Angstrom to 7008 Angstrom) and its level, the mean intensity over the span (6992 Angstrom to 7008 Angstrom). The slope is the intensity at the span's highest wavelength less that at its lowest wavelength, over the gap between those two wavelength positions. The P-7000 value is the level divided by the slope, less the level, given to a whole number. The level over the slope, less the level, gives 95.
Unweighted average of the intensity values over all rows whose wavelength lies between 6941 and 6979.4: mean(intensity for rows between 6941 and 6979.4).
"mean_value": 6.6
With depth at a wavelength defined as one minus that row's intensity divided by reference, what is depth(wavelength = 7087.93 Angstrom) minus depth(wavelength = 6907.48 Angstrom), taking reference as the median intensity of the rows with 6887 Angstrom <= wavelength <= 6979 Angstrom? -0.299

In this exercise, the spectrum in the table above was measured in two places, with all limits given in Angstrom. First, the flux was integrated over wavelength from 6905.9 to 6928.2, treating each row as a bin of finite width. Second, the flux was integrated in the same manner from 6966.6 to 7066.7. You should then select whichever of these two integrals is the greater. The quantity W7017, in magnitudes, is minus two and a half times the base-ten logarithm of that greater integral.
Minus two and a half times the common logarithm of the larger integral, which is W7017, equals -7.1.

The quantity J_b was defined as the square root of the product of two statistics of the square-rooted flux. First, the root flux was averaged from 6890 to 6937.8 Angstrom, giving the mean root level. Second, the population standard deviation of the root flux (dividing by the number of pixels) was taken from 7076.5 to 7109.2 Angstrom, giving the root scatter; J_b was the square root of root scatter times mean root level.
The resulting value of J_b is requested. 1.3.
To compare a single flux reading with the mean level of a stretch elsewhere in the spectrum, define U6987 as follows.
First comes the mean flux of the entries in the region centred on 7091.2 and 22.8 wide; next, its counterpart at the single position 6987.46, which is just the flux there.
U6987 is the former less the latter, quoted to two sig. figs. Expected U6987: 3.2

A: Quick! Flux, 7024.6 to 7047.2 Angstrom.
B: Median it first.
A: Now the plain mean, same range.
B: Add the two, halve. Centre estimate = 6.18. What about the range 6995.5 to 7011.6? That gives 5.93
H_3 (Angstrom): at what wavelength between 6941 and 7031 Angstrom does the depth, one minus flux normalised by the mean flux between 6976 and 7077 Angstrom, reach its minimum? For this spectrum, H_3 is 6952.15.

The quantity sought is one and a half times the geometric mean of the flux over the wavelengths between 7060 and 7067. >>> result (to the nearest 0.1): 10.5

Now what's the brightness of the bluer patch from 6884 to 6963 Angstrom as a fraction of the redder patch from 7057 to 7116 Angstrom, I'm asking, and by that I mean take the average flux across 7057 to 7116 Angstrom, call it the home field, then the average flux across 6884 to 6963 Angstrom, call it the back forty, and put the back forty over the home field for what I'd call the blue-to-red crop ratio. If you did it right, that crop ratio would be 0.62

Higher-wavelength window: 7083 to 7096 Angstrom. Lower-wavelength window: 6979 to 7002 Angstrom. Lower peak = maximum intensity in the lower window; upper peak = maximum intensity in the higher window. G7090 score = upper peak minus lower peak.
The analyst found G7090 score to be 11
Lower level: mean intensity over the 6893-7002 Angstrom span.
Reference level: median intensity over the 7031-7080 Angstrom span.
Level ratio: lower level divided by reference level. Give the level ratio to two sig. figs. 0.96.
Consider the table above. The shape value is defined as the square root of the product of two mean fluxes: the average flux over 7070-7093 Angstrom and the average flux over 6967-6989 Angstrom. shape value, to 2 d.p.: 8.86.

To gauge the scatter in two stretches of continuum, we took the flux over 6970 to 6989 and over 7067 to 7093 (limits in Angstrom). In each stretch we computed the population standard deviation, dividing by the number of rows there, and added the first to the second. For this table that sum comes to 11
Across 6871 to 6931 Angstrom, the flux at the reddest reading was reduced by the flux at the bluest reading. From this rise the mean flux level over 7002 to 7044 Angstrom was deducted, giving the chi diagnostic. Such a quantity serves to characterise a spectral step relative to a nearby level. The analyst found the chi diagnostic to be -7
